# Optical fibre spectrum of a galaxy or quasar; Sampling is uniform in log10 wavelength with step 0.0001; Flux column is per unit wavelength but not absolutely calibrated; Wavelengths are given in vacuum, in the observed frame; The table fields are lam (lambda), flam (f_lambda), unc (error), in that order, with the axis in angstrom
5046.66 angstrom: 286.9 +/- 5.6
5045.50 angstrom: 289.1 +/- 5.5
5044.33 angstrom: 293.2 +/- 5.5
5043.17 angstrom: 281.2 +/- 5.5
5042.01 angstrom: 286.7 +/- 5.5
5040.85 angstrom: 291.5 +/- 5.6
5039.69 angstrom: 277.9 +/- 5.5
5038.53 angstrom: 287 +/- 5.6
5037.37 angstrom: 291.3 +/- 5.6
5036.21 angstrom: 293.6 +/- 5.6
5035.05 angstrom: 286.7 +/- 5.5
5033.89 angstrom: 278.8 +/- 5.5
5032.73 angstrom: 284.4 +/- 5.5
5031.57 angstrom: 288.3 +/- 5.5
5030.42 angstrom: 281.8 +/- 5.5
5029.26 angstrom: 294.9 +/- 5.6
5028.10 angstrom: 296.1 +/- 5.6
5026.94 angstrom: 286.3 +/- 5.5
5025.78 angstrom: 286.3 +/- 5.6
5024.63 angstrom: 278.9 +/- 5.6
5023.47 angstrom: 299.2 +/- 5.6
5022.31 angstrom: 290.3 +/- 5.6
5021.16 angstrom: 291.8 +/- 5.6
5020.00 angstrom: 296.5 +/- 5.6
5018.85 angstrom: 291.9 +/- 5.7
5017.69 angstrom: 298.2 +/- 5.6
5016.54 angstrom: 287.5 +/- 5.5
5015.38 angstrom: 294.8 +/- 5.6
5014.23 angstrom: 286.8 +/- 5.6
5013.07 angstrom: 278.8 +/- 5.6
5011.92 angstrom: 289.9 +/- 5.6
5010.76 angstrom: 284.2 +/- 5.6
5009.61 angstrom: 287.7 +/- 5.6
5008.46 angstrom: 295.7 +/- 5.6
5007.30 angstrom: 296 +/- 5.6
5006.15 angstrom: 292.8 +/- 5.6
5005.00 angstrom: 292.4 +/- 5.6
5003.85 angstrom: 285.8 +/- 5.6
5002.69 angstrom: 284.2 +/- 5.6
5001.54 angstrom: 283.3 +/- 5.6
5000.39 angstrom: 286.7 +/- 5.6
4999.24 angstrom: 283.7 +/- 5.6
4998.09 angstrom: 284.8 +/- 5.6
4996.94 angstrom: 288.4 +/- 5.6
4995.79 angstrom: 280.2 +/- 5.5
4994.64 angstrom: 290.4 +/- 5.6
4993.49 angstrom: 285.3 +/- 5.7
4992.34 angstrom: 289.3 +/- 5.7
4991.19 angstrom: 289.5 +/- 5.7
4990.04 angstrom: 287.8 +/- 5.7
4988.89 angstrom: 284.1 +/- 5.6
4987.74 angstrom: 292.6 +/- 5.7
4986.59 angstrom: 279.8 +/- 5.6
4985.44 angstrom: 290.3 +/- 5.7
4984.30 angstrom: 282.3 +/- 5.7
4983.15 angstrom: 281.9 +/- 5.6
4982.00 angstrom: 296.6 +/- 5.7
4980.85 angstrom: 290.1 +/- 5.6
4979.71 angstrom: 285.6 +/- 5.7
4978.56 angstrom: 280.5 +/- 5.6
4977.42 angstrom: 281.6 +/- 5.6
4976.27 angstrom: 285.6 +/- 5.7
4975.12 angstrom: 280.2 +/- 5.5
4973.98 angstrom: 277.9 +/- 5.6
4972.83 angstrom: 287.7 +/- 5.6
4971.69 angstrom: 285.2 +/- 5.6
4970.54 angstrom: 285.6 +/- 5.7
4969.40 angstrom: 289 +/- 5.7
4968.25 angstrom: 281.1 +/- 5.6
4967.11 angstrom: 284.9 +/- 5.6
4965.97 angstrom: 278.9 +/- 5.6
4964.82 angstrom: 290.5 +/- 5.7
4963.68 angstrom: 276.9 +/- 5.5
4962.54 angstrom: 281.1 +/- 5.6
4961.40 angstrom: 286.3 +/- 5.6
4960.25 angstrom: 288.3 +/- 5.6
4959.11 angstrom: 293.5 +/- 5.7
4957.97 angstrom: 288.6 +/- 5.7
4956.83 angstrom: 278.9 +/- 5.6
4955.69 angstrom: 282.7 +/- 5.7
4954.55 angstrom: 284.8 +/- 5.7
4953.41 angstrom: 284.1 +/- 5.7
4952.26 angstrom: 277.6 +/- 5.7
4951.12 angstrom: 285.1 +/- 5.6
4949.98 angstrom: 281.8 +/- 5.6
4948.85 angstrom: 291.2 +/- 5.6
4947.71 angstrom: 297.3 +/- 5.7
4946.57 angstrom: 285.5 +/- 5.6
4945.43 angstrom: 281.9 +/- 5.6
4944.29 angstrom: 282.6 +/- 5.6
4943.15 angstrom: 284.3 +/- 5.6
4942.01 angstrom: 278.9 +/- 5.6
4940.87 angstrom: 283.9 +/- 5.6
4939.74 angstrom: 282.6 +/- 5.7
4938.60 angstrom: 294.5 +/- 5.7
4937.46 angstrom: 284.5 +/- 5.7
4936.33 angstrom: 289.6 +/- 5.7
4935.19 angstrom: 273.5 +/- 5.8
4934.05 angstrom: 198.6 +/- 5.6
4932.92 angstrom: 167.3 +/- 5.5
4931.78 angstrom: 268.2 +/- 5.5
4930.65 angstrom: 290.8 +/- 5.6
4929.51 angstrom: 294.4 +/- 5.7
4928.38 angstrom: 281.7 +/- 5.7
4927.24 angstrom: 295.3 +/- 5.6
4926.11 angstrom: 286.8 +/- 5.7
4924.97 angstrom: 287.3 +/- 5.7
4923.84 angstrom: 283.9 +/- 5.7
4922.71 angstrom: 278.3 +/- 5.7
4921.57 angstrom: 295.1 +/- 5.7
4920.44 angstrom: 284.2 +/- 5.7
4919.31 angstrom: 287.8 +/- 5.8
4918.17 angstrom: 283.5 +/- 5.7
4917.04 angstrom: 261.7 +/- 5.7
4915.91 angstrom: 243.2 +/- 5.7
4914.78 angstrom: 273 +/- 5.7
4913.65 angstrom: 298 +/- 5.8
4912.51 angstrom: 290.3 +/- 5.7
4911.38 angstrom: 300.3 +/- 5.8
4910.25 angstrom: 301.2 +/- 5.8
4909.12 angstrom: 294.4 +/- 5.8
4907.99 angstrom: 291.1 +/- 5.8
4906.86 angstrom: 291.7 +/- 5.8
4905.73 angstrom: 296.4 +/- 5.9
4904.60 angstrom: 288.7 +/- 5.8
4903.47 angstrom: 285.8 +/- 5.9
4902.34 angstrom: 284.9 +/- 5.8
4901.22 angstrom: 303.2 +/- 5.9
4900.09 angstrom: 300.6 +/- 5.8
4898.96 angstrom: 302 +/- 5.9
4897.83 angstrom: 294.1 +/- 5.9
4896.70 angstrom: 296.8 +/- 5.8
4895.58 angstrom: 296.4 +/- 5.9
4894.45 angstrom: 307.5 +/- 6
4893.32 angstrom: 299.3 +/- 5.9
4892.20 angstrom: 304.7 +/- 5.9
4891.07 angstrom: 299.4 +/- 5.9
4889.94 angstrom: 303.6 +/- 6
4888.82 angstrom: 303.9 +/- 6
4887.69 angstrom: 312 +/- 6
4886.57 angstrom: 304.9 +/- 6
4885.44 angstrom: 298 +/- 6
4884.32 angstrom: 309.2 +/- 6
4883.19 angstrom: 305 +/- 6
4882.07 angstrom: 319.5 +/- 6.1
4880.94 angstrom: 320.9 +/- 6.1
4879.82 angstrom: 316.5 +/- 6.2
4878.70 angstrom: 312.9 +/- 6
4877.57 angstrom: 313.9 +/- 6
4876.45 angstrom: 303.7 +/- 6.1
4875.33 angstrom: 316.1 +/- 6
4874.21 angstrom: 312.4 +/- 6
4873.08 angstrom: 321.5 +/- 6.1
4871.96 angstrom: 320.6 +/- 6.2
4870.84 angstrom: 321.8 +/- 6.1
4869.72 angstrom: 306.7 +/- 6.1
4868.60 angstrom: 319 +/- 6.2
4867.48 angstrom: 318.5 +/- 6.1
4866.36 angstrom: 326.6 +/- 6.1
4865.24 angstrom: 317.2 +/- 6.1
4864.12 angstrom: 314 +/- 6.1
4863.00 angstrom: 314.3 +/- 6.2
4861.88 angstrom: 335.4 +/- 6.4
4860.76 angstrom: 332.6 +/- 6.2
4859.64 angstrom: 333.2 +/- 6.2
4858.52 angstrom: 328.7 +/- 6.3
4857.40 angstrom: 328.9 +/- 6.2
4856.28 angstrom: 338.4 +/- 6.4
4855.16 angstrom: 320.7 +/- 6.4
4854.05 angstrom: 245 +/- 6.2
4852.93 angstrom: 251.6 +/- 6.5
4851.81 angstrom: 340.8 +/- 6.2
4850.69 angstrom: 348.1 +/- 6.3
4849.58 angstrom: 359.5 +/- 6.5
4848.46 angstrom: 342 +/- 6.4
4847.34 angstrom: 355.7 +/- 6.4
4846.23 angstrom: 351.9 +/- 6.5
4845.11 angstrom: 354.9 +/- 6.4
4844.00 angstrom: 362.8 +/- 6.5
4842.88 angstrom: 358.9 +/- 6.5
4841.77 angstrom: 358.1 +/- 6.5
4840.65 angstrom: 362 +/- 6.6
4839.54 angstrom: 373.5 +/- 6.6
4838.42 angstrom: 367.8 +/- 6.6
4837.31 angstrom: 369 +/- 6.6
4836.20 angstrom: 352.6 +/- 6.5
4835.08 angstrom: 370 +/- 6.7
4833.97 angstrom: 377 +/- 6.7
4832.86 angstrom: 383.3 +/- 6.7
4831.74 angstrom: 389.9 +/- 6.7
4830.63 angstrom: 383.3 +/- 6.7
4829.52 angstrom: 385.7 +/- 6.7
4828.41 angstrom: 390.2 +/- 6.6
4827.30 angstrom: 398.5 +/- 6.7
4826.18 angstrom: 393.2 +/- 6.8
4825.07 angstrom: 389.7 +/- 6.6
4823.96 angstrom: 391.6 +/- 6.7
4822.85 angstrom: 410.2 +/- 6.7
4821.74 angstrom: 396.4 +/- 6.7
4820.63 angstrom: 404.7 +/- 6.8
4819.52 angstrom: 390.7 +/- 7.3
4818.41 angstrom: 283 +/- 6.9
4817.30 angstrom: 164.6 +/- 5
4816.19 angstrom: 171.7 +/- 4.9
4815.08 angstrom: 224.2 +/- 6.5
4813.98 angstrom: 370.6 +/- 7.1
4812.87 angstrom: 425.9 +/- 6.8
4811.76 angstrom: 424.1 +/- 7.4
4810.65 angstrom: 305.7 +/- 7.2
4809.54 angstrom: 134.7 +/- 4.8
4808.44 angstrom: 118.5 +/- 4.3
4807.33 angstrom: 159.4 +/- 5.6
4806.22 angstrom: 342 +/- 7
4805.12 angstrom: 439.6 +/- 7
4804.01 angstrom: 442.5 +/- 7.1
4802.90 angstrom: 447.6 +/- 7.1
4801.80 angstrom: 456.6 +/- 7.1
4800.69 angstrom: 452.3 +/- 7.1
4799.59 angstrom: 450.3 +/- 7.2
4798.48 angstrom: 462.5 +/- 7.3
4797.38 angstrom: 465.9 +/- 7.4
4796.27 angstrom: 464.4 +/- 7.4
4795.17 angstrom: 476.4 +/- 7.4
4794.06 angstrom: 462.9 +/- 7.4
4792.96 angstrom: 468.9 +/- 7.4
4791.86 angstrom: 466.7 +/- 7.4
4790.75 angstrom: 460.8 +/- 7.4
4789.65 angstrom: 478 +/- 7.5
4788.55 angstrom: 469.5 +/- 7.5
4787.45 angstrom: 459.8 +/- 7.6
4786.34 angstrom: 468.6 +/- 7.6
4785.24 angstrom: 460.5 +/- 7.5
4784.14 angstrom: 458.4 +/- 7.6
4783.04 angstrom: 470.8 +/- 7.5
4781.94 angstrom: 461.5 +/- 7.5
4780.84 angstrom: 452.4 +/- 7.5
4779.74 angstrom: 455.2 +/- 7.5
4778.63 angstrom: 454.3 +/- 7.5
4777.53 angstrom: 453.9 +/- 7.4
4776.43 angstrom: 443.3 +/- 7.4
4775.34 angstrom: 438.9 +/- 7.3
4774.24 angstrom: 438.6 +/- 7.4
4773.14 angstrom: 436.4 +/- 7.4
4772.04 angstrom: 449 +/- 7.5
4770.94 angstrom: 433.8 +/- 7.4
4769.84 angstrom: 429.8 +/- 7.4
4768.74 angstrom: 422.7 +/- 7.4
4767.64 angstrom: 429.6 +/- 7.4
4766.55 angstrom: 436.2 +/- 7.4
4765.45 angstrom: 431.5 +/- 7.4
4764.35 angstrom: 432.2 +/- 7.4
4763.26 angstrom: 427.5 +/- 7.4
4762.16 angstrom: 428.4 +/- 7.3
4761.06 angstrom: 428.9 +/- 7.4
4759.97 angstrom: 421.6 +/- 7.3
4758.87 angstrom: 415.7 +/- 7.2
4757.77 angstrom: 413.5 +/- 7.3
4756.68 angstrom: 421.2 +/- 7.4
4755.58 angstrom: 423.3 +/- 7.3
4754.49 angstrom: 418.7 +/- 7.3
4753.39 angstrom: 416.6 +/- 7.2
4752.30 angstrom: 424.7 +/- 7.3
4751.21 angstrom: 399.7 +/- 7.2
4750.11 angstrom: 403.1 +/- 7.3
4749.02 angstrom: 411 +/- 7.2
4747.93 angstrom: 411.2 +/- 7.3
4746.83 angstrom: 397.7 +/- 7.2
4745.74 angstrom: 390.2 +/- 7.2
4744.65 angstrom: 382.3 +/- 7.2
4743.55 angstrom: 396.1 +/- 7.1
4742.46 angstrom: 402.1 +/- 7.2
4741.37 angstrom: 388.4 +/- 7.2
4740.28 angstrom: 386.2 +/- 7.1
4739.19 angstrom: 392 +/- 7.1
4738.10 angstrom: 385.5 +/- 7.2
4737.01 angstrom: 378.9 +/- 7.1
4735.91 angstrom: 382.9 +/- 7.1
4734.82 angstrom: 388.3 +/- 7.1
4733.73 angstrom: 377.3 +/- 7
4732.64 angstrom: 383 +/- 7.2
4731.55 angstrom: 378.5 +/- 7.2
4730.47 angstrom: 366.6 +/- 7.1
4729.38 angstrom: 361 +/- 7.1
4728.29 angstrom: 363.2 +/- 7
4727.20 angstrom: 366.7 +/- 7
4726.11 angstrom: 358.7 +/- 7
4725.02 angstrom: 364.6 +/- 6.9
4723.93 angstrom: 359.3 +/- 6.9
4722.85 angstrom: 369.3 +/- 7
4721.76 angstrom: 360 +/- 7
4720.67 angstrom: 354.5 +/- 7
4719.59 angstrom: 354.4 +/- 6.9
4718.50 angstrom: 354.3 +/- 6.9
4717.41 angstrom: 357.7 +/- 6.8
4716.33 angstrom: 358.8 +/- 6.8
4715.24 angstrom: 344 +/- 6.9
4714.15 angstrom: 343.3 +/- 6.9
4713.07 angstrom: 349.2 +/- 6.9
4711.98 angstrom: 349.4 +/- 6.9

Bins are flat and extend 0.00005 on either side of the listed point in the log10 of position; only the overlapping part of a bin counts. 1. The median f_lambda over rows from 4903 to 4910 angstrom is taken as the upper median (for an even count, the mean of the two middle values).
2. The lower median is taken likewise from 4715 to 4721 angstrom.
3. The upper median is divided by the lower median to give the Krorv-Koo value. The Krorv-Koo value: 0.82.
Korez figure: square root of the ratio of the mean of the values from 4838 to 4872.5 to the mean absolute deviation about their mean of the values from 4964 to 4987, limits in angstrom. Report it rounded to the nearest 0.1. 9.3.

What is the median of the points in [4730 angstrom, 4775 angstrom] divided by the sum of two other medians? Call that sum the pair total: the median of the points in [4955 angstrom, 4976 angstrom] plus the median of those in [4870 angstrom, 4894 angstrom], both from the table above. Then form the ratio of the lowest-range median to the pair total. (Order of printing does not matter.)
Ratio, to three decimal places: 0.693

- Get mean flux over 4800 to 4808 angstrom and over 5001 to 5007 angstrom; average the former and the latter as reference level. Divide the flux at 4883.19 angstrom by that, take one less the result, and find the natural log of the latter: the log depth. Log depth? -2.3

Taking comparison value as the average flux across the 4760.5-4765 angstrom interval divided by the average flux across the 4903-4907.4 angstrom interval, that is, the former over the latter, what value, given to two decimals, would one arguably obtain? 1.48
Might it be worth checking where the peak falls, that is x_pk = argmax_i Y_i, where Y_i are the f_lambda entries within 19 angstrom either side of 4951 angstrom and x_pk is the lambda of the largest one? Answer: 4947.71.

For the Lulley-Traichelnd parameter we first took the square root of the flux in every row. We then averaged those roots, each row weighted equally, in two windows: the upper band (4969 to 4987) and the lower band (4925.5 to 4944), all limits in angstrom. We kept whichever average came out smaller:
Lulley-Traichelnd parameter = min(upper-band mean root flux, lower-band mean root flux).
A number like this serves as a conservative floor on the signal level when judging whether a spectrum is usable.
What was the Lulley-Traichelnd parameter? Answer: 16.5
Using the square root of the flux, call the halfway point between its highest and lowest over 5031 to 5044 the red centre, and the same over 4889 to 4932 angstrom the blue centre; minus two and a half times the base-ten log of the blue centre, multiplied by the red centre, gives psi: -51.5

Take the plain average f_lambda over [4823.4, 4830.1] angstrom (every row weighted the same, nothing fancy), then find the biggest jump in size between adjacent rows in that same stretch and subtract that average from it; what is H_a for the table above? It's -383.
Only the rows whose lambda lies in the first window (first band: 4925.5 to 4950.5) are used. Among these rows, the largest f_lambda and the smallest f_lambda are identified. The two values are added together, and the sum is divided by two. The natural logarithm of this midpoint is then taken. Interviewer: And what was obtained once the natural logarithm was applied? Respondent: 5.45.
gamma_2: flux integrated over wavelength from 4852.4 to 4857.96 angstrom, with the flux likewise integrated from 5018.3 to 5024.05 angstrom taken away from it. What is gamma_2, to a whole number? -39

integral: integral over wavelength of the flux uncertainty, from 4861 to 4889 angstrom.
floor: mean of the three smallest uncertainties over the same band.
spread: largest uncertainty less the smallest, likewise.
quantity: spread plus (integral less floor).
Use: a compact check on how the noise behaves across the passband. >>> 165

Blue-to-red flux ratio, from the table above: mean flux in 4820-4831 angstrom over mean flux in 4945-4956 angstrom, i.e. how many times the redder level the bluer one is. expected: 1.4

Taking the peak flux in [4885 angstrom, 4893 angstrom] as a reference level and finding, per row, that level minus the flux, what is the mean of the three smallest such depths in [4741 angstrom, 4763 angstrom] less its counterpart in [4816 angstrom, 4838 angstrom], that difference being -23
